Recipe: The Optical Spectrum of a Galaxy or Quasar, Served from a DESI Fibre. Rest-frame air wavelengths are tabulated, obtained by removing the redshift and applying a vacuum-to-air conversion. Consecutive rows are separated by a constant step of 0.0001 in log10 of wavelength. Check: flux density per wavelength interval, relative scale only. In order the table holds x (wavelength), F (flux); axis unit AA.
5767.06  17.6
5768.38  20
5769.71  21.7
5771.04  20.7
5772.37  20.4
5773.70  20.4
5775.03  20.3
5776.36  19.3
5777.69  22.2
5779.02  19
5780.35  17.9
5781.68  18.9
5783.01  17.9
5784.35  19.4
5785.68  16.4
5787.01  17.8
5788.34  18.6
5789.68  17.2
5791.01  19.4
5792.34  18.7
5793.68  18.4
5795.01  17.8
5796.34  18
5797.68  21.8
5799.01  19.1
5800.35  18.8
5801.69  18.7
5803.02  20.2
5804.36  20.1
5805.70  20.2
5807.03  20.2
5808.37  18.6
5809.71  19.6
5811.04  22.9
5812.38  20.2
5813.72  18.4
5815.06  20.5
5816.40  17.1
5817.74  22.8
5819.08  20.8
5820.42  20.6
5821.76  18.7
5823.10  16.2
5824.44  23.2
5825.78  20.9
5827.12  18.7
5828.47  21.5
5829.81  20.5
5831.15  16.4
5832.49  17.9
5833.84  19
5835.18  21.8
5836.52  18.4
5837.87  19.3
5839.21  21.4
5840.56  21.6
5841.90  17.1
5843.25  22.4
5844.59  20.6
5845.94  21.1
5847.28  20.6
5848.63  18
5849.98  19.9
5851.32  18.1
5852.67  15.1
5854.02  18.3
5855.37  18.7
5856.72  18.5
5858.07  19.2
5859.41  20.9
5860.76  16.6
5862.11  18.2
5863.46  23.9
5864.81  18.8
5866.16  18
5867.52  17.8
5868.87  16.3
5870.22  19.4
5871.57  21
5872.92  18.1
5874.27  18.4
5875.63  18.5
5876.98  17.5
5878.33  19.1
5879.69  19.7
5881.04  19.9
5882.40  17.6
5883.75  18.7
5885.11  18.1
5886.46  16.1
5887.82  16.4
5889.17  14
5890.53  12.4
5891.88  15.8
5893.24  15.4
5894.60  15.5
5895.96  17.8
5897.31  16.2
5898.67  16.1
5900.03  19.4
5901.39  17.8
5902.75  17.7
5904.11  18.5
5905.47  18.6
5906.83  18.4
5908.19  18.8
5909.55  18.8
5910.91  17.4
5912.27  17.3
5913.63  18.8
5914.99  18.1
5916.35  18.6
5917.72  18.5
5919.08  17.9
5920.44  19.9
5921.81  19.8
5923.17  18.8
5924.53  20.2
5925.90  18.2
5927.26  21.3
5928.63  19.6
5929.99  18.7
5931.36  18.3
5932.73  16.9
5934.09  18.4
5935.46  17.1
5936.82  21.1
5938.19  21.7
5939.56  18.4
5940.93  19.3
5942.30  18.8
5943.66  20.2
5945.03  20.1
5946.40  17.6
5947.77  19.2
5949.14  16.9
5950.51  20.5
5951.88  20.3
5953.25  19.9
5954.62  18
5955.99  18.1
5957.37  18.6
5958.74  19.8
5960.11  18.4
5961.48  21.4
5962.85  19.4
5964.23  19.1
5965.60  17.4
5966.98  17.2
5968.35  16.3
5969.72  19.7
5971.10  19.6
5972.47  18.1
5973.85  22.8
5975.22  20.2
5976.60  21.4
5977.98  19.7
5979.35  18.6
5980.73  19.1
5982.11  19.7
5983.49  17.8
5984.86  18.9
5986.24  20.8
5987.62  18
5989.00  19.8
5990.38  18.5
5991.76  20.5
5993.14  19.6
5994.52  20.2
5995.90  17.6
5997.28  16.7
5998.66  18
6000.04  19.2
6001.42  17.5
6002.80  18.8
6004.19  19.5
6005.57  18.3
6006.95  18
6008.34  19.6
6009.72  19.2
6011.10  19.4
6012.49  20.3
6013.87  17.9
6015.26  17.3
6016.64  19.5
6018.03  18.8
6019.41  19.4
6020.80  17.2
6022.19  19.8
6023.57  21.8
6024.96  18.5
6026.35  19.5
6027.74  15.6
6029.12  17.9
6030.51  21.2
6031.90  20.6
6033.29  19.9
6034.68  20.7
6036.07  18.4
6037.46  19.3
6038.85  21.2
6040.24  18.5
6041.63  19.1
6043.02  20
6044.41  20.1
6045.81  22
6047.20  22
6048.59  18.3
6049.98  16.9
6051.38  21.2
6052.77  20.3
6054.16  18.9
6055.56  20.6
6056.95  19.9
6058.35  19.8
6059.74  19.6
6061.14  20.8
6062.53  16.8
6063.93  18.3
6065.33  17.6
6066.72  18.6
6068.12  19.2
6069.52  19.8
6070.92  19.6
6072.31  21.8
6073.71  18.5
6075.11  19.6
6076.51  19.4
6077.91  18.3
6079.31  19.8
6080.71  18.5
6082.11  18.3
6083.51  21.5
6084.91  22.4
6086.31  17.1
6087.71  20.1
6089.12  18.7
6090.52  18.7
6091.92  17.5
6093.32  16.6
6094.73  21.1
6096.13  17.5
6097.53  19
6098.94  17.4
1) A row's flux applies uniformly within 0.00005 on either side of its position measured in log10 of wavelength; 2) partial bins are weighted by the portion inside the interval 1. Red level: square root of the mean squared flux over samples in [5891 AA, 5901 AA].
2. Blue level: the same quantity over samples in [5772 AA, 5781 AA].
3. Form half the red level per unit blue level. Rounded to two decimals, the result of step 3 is 0.42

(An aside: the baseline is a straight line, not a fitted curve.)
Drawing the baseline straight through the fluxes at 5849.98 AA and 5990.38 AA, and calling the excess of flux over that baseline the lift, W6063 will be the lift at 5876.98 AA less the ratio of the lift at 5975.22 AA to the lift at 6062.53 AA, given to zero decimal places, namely -1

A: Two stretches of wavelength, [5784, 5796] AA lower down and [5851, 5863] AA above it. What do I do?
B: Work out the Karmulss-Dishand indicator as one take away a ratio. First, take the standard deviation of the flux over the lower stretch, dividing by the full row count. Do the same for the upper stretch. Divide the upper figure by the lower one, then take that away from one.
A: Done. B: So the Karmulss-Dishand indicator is -0.62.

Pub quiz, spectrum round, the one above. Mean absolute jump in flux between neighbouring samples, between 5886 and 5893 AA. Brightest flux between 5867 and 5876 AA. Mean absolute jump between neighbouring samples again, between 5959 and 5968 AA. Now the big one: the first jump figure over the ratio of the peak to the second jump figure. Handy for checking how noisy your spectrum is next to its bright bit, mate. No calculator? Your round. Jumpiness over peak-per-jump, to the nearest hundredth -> 0.13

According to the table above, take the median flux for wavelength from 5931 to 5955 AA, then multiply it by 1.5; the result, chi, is 28.5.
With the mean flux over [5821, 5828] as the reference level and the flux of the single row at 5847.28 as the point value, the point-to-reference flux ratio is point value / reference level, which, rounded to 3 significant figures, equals 1.05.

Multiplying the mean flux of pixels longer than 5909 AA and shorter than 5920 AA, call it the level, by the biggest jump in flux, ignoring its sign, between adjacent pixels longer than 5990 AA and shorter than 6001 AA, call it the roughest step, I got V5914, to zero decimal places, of 47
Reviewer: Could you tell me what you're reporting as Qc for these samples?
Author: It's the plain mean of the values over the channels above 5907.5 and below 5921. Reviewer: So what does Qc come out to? 18.4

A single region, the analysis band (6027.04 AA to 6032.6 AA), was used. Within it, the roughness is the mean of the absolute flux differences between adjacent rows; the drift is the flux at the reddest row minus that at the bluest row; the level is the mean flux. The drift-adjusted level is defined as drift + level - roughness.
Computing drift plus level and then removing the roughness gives 22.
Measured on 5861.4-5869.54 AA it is 14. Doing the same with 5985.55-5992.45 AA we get 17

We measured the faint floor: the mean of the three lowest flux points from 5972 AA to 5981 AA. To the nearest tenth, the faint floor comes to 18.6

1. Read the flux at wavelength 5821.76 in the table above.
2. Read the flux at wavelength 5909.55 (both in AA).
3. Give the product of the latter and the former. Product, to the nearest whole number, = 352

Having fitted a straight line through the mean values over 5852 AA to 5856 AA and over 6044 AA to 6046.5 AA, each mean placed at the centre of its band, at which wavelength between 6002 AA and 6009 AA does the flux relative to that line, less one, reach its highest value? 6008.34 AA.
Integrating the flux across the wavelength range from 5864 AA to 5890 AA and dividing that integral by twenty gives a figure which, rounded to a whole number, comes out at 23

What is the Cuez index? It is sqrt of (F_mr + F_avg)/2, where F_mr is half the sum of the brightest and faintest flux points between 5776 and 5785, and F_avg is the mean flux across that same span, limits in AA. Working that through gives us 4.43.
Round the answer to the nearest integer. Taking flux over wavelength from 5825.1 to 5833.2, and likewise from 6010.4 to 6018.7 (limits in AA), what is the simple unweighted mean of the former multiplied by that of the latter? 364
